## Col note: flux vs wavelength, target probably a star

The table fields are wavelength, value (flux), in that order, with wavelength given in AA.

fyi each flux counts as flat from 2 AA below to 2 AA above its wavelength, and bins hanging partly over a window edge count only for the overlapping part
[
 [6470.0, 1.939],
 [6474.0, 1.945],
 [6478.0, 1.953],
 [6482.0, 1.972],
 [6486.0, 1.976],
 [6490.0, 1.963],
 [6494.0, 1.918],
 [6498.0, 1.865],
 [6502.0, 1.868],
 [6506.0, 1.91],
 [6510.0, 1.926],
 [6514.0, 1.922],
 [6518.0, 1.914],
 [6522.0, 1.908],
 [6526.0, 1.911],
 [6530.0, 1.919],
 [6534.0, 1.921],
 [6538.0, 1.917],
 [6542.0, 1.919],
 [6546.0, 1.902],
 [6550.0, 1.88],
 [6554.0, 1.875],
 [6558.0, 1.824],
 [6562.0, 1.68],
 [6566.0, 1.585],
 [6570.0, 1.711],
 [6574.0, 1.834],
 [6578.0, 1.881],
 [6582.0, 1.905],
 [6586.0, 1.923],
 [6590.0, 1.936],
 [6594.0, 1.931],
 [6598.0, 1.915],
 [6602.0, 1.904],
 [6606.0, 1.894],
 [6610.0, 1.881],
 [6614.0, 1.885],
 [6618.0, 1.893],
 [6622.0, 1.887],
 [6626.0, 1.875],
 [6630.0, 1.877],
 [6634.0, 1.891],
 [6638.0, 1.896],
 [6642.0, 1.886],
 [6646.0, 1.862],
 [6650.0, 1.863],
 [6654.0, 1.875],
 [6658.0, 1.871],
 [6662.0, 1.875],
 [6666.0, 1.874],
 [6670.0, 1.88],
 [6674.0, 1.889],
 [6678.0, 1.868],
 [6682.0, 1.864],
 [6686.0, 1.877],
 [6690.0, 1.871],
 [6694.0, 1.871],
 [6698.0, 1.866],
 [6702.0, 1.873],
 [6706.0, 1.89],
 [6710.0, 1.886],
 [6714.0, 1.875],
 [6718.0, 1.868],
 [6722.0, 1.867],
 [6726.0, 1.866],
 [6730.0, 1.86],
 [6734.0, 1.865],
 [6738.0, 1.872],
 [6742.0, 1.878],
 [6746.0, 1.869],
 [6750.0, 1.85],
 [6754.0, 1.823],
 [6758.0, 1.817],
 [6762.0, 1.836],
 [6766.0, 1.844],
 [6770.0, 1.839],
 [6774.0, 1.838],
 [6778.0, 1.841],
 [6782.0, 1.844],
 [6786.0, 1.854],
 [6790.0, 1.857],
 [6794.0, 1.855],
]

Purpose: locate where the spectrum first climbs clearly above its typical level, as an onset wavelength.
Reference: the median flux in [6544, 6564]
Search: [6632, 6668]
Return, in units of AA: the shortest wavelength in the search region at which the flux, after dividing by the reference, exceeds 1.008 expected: 6634.0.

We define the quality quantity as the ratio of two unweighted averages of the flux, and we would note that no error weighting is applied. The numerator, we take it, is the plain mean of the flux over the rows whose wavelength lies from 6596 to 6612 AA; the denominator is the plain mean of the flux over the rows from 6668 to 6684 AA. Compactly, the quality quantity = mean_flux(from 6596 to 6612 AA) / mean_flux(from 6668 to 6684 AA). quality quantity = 1.01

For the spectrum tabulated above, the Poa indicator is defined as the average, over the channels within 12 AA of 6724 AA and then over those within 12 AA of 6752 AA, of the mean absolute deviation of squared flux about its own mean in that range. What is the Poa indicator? 0.043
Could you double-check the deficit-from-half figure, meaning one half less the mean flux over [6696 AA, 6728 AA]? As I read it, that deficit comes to -1.37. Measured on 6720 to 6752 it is -1.37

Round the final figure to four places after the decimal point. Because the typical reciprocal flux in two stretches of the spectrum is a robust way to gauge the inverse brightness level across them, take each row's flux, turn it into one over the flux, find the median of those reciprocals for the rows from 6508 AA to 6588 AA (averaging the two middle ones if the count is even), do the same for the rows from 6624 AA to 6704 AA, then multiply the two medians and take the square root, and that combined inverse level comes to 0.5290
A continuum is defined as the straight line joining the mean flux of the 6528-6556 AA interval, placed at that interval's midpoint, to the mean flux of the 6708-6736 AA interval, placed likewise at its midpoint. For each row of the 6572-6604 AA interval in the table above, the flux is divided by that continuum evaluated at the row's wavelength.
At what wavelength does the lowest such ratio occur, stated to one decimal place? 6574.0 AA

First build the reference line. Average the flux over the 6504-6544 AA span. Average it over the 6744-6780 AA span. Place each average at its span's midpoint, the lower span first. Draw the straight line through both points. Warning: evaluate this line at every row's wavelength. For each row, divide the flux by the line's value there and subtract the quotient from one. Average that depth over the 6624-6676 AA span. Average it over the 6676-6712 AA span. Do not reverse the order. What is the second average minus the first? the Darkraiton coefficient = -0.0055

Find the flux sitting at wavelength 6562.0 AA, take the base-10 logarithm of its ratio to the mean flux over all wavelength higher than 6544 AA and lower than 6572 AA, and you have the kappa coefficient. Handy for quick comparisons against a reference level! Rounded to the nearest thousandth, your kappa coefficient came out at -0.025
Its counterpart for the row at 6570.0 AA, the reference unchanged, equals -0.017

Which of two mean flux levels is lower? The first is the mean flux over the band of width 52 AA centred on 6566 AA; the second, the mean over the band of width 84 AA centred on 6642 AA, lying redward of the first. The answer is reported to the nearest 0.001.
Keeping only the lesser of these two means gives 1.835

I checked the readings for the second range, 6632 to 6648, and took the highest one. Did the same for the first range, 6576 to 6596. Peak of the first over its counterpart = 1.02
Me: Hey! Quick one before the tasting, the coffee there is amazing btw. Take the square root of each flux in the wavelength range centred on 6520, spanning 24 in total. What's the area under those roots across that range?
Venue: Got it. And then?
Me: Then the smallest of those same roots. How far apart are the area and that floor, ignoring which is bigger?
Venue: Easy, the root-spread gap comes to 32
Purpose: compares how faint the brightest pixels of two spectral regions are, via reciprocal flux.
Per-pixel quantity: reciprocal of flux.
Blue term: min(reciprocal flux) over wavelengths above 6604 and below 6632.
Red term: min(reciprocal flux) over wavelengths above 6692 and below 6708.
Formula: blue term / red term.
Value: 1.00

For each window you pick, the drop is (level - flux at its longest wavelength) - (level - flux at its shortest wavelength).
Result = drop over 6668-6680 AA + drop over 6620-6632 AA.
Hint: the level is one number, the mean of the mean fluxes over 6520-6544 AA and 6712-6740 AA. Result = 0.02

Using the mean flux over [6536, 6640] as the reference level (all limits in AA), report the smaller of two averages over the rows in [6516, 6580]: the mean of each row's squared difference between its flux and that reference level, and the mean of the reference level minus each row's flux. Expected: 0.010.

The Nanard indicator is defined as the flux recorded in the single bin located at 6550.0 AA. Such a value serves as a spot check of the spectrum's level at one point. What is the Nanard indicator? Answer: 1.88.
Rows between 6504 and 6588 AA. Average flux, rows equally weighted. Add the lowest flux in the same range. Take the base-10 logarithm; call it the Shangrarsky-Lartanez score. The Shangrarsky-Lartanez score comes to 0.538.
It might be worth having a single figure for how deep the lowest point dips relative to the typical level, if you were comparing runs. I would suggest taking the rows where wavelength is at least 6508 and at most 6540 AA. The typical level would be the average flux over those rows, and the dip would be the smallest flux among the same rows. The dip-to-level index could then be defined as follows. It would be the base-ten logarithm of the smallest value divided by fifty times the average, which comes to -1.70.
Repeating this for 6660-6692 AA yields -1.70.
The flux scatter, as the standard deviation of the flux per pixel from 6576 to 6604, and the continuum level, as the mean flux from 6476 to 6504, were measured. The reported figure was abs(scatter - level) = 1.91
